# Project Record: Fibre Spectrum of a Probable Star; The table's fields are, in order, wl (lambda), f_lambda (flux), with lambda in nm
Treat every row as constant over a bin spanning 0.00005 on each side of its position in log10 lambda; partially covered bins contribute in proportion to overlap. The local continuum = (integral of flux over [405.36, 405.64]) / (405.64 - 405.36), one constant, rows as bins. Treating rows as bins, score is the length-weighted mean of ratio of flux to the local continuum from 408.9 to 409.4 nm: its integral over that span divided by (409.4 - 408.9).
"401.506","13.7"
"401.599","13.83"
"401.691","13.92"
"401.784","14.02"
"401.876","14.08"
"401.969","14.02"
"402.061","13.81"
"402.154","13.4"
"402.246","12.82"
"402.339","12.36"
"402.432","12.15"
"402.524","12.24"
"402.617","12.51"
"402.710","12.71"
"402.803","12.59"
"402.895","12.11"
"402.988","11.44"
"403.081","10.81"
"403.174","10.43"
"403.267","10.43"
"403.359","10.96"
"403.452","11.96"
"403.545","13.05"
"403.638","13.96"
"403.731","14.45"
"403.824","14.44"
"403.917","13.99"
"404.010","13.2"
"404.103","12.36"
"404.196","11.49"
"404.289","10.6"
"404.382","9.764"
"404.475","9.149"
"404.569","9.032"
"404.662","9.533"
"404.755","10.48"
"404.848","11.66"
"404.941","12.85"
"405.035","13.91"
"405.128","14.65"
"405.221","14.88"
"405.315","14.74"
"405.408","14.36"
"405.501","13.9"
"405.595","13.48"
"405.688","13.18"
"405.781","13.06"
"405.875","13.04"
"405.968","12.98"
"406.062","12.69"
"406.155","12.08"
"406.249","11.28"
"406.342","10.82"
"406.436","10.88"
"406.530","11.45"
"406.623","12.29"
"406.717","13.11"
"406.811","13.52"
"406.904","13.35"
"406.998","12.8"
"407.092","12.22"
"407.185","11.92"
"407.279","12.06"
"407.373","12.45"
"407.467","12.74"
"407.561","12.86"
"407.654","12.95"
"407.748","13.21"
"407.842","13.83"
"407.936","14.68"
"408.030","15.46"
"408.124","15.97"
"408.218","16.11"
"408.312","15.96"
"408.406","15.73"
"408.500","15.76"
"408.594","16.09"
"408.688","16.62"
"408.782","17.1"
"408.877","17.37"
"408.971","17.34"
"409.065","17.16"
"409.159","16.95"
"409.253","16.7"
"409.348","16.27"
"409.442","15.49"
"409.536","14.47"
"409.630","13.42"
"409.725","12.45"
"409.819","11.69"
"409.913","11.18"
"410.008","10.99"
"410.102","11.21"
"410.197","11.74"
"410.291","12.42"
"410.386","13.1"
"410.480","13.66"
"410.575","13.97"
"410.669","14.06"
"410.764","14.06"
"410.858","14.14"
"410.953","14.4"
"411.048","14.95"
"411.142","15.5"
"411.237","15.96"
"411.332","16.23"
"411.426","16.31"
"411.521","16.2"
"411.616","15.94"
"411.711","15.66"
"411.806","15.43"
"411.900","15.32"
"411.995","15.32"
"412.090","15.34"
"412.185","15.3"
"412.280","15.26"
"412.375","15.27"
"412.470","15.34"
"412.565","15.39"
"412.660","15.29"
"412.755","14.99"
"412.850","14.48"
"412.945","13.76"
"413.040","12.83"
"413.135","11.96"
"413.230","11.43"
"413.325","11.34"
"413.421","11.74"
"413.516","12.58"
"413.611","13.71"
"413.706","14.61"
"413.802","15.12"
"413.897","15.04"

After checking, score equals 1.21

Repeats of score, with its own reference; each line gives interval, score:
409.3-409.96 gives 0.97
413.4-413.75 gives 0.95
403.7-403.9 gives 1.03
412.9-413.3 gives 0.89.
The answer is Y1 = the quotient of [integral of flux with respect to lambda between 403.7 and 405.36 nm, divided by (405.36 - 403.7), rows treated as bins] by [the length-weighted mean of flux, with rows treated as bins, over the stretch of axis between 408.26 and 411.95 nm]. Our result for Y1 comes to 0.83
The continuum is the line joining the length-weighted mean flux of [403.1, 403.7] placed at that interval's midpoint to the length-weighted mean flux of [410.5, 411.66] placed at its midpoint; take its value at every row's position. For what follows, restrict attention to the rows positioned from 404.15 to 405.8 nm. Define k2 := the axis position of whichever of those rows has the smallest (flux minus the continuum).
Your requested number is 404.569 nm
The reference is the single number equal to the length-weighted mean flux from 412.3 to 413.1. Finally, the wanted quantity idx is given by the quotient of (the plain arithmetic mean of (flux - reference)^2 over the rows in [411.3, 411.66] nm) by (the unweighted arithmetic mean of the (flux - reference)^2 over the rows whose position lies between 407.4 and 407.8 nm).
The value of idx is 0.8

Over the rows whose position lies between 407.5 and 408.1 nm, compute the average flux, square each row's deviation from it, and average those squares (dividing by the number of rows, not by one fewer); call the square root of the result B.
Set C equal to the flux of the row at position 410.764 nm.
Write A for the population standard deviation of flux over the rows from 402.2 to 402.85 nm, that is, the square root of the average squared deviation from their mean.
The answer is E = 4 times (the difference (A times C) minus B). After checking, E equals 9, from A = 0.2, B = 1.0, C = 14.06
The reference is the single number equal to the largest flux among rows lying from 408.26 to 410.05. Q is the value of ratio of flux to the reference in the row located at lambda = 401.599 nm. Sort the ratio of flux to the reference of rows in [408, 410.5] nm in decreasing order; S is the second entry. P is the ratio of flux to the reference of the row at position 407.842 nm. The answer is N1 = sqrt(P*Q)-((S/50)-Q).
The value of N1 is 1.57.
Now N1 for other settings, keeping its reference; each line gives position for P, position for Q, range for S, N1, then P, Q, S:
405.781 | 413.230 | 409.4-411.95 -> 1.34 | 0.75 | 0.66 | 0.93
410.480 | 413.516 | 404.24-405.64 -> 1.46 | 0.79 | 0.72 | 0.85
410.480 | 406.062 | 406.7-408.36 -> 1.47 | 0.79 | 0.73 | 0.92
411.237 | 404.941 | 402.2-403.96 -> 1.55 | 0.92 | 0.74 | 0.83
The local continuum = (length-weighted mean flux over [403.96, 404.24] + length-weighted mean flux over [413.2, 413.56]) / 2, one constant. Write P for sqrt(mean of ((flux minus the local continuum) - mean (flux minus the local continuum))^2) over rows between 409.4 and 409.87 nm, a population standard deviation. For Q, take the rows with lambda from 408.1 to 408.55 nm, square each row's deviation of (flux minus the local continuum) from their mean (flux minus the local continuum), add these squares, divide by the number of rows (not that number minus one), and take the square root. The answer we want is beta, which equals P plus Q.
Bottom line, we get 1.5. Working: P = 1.36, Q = 0.1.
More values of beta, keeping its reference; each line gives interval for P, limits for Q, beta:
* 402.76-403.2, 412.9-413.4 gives 1.7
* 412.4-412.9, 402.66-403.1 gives 1.1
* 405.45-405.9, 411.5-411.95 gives 0.6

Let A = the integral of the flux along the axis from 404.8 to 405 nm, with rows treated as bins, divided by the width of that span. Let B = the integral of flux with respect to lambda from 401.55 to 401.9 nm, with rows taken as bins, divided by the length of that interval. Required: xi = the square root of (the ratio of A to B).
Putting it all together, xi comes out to 0.94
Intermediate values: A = 12.3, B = 14.0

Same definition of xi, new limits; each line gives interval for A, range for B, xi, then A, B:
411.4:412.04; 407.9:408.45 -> 1.00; 15.7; 15.7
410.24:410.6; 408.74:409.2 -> 0.88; 13.2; 17.2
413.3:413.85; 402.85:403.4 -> 1.10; 13.2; 11.0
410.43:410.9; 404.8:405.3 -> 1.01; 14.0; 13.6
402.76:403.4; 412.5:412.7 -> 0.86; 11.3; 15.3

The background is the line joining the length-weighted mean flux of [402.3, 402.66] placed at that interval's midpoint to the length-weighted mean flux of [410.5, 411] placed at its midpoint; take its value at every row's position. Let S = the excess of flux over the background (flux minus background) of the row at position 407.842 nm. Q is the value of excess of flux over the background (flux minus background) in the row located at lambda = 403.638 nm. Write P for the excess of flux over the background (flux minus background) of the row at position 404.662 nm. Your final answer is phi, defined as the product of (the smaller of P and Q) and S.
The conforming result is -1.17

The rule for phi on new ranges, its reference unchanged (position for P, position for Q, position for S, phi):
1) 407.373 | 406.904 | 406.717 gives 0.11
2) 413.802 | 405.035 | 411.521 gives 0.71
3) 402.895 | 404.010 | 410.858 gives -0.01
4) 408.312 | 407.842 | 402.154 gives 0.42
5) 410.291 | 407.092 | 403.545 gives -0.80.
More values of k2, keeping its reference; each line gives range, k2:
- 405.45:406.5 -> 406.342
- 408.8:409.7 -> 409.630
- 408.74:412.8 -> 410.008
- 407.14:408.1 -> 407.185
